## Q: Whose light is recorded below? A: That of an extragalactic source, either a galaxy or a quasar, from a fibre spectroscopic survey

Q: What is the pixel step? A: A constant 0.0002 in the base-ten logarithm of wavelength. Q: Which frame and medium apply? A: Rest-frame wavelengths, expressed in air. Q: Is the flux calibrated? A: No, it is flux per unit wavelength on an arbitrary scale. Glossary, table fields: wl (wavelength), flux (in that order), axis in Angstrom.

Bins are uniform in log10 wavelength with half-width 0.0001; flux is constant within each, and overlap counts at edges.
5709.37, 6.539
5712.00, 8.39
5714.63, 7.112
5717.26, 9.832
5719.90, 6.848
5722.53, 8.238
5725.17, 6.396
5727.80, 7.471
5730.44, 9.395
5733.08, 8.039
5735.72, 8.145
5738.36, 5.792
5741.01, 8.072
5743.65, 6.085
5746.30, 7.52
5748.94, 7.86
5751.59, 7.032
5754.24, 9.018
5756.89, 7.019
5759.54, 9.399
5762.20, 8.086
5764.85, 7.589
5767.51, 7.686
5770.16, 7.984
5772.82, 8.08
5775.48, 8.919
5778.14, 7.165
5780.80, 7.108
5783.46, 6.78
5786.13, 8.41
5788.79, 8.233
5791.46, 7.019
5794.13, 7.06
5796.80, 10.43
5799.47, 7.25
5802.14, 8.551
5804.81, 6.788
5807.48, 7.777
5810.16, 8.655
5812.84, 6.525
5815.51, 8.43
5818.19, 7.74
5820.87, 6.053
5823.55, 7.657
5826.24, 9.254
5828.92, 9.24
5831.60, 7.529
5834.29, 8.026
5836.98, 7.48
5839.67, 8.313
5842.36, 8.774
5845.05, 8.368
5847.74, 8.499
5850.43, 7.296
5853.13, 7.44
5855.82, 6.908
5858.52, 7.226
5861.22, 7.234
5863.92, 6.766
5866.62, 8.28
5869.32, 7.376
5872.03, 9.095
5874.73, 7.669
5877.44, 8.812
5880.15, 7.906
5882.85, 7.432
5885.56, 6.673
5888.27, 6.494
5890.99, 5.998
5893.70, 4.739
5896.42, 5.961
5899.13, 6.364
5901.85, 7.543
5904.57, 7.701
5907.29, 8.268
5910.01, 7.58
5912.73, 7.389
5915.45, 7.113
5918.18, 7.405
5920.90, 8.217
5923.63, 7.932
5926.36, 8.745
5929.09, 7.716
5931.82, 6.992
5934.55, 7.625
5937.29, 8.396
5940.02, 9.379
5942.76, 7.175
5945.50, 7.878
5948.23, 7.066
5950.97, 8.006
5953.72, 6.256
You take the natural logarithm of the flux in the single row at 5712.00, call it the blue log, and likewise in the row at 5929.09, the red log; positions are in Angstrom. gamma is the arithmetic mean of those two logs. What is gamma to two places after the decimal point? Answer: 2.09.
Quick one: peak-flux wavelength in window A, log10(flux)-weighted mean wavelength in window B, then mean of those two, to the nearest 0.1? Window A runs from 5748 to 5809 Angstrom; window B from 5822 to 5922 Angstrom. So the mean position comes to 5834.1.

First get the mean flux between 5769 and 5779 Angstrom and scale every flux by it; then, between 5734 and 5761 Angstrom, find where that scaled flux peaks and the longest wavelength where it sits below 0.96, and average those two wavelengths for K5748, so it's 5758.2 Angstrom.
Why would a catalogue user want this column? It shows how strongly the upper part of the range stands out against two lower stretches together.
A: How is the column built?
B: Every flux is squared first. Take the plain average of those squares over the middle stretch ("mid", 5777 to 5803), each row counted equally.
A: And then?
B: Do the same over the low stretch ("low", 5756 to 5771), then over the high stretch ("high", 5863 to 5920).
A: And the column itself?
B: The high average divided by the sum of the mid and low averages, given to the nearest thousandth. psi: 0.427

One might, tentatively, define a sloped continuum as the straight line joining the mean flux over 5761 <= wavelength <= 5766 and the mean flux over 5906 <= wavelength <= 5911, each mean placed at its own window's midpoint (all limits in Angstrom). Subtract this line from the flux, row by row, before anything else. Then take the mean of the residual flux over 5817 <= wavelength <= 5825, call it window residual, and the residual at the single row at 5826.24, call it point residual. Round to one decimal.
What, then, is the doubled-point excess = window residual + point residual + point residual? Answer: 2.0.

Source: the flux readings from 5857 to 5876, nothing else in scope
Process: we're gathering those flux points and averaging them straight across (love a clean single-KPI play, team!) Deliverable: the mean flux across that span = 7.66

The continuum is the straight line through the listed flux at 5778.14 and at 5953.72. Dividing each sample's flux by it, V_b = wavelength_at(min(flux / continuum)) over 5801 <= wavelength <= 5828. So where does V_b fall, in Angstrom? 5820.87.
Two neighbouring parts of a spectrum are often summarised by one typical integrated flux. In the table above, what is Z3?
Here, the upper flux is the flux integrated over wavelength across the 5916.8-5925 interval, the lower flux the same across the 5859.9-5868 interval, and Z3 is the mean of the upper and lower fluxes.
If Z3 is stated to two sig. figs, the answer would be 62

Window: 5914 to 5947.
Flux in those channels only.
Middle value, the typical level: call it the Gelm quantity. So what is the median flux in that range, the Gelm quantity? 7.80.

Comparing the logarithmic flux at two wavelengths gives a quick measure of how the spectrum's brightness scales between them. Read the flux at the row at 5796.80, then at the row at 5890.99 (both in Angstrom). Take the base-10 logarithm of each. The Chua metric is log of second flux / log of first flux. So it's 0.76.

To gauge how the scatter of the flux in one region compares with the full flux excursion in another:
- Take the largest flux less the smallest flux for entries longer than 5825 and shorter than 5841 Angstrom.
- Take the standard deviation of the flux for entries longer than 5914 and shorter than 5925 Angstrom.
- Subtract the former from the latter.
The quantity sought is -1.3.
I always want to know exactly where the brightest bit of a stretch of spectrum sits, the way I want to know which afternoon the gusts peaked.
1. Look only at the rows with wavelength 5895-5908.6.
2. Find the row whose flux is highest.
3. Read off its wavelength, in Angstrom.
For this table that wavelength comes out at 5907.29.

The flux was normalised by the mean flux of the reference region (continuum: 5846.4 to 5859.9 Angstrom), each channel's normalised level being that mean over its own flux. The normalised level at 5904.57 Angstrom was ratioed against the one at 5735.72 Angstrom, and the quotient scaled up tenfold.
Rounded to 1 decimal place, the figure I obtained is 10.6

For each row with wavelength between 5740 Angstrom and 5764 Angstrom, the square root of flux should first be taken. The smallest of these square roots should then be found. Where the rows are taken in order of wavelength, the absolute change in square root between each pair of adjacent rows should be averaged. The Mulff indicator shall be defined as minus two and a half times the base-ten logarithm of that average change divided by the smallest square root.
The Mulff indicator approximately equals 2.4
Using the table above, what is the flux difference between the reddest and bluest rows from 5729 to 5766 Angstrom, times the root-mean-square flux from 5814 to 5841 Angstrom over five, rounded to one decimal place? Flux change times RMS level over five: -2.9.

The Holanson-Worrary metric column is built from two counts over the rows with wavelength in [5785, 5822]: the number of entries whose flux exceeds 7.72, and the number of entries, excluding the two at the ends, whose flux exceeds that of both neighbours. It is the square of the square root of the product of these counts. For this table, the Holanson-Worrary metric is 32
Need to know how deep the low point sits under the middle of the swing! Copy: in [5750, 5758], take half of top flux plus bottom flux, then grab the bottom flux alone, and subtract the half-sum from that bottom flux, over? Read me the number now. -1.0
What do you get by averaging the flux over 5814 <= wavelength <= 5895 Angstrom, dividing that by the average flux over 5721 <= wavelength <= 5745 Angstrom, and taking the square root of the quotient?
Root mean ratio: 1.01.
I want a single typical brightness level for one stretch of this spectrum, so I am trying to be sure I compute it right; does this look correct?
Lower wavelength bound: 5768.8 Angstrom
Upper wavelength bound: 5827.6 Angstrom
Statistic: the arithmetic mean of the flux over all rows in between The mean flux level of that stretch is 7.81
